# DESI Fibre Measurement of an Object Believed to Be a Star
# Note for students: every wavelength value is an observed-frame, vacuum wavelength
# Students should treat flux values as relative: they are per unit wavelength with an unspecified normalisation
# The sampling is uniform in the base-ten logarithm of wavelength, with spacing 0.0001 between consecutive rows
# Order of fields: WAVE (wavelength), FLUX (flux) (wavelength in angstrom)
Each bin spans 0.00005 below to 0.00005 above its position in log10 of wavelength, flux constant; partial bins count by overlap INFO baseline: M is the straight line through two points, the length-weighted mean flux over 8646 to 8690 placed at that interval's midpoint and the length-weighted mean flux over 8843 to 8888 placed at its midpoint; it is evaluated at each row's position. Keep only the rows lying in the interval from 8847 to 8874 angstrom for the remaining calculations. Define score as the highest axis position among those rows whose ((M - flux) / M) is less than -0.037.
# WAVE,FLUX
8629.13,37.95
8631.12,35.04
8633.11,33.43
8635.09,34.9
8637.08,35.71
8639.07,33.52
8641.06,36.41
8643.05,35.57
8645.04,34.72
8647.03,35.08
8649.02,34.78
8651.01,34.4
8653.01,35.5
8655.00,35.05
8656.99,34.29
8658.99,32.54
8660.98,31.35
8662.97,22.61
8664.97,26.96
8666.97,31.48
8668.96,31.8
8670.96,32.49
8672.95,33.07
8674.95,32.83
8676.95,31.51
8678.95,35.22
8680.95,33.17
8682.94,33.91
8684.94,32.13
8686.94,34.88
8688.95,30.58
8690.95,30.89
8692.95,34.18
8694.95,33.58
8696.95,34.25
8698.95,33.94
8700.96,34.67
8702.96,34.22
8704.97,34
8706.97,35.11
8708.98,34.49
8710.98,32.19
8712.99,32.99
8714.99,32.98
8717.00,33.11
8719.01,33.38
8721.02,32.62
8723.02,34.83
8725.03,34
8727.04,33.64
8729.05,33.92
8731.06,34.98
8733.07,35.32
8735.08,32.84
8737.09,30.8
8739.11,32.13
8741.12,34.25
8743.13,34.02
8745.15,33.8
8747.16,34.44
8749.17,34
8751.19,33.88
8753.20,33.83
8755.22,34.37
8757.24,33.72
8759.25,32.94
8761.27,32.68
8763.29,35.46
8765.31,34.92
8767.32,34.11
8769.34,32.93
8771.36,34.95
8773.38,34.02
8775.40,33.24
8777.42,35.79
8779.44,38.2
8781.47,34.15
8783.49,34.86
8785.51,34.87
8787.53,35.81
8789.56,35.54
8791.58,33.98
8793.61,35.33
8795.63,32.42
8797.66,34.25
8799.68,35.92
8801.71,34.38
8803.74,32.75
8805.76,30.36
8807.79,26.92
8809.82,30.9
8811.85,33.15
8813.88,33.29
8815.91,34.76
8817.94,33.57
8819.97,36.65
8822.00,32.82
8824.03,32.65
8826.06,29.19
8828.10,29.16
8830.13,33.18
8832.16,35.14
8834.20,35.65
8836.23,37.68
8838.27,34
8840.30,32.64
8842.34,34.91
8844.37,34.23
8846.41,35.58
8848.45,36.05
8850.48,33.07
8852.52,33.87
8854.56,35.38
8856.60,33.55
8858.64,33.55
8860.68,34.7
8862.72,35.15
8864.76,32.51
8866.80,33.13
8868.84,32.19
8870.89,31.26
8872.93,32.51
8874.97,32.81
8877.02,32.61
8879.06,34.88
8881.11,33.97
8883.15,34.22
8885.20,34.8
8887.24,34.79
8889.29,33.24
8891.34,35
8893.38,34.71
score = 8862.72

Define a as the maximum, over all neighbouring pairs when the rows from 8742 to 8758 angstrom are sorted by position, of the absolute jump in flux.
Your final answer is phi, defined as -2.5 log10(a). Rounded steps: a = 1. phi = 0.47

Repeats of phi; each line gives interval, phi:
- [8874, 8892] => -0.89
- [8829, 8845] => -1.41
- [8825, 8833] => -1.51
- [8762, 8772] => -0.76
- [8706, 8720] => -0.90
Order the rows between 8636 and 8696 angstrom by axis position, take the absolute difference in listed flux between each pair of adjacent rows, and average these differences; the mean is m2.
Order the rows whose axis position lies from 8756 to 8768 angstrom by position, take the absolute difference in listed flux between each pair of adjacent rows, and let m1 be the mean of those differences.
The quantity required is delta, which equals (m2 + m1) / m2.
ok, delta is 1.6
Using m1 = 1.0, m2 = 1.8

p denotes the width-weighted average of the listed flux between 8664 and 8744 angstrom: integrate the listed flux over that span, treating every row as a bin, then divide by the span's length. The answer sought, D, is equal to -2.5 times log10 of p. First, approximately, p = 33.2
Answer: -3.80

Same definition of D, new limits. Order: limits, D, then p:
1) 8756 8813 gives -3.82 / 33.9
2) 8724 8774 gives -3.82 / 33.8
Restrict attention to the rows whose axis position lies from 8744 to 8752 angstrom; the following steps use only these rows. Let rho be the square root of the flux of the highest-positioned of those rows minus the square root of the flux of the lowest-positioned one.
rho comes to 0.01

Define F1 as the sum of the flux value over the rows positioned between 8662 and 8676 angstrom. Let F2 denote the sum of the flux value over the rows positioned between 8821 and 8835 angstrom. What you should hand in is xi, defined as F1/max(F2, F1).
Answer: 0.93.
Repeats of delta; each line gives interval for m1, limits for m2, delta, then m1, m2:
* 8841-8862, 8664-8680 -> 1.7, 1.2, 1.6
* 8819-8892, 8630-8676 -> 1.8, 1.4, 1.7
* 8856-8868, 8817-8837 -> 1.5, 1.0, 2.1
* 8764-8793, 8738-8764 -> 2.9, 1.4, 0.7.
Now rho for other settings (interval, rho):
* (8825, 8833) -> 0.53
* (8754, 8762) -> -0.15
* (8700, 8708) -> 0.04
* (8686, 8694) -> -0.06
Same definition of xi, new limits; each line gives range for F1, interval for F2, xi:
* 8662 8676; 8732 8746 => 0.91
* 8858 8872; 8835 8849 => 0.95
